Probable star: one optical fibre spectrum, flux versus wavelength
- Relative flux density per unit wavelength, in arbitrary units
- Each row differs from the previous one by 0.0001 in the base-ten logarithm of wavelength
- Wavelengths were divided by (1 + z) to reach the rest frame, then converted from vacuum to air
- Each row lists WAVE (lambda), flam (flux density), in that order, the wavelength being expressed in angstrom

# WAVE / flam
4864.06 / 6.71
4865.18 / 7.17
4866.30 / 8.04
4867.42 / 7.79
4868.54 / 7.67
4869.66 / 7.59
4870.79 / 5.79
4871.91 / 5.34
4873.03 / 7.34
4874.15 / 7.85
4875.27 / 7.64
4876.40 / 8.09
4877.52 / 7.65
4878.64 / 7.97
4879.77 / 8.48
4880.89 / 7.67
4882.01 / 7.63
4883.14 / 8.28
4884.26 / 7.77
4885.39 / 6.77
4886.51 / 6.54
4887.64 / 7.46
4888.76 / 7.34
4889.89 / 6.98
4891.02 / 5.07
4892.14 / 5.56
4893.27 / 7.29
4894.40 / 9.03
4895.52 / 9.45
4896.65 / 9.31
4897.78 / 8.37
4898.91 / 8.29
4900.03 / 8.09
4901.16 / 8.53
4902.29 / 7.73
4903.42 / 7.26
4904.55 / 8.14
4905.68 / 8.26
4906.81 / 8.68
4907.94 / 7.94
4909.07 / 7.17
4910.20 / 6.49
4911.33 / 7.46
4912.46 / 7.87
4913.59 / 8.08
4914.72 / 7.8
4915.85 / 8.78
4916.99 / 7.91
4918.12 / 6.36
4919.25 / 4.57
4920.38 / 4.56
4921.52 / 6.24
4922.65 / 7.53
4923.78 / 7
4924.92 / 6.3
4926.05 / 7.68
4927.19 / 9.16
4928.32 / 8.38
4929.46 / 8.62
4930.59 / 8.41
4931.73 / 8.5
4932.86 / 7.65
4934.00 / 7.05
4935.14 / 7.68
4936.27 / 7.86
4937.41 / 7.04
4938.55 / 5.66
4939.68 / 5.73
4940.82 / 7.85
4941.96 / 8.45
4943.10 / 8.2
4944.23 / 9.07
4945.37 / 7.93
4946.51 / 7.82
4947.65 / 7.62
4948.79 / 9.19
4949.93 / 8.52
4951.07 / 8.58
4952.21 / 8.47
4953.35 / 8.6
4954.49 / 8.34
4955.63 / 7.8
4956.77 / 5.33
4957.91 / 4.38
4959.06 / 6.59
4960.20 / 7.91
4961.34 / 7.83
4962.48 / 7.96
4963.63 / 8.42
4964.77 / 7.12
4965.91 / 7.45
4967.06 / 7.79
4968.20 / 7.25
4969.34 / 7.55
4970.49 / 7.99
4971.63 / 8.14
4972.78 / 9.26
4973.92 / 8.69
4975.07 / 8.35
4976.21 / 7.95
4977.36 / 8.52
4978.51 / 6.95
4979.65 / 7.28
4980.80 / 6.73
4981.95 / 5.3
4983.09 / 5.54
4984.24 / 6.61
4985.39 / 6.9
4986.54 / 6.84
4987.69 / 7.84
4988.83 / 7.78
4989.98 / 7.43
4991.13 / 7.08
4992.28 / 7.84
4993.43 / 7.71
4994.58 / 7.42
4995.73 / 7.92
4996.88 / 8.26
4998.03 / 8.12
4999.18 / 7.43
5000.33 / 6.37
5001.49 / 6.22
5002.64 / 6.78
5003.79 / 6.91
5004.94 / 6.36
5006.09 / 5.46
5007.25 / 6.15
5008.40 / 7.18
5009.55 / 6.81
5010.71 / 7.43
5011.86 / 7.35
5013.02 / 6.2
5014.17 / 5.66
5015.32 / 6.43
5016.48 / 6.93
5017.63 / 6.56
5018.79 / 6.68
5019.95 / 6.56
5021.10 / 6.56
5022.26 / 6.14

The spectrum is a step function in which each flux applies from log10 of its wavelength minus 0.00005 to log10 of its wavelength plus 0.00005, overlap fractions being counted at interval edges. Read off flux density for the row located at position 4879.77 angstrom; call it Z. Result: 8.48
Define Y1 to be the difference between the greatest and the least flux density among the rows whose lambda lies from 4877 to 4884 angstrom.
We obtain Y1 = 0.85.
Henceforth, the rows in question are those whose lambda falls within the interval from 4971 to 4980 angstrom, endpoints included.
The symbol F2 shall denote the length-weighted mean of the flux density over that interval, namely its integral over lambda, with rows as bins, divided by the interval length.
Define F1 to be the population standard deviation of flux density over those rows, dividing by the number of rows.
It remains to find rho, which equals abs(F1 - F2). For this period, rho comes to 7.47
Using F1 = 0.7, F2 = 8.2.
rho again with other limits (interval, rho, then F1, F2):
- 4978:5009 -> 6.19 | 0.8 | 7.0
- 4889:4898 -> 6.01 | 1.6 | 7.6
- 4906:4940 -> 6.20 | 1.2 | 7.4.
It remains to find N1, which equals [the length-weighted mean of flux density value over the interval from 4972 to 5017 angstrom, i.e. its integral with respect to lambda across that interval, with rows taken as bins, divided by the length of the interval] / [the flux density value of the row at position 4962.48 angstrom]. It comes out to 0.9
